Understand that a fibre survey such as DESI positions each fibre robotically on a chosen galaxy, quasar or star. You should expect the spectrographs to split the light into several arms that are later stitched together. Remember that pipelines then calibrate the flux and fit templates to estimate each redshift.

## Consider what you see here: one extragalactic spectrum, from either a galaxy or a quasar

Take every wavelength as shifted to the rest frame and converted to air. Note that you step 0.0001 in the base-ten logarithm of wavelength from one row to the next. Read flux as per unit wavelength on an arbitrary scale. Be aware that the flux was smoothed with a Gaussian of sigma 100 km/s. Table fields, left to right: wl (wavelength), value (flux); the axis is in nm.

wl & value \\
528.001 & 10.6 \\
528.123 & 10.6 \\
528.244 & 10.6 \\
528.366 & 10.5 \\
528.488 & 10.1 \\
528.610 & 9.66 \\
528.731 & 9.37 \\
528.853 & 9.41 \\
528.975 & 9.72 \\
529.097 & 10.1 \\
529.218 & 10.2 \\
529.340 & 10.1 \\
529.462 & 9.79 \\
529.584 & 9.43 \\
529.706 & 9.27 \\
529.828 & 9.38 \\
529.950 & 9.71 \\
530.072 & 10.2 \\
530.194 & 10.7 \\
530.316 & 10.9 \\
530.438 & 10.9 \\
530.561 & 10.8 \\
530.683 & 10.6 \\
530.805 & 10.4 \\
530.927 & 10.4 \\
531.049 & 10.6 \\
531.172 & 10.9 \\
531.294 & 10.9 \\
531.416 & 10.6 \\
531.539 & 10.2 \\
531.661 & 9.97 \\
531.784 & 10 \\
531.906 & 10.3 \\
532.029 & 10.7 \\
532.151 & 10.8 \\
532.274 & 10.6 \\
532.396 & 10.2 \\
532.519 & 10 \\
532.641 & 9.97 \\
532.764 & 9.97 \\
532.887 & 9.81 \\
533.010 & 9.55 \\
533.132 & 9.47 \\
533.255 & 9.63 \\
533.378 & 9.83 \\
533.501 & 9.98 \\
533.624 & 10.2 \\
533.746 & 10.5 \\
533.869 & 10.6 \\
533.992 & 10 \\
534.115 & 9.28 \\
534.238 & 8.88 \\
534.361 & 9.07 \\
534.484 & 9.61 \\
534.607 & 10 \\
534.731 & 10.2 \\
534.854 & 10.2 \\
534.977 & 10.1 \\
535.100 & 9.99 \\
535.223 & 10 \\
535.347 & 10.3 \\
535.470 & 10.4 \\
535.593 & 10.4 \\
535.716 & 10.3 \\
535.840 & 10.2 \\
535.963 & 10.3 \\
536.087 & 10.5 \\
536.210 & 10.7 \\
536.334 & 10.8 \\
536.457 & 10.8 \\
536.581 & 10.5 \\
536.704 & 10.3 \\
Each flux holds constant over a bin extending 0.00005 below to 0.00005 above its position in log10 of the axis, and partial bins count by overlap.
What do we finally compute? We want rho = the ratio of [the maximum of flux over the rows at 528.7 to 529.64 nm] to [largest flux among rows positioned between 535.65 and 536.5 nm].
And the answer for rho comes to 0.94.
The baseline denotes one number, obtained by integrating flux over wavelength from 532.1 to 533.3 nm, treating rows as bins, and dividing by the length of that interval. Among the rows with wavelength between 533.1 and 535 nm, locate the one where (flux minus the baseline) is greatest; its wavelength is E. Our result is 533.869 nm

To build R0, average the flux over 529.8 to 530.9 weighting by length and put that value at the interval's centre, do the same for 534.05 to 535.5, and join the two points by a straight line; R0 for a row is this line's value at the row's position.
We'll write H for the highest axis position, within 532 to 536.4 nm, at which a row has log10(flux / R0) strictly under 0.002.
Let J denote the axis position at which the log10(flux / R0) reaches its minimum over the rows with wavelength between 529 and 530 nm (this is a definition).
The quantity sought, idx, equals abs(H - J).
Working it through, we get 4.78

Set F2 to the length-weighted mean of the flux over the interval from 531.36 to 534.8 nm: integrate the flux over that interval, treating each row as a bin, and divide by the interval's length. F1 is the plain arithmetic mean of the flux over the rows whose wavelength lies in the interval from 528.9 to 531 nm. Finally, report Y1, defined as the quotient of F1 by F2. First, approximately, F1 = 10.2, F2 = 9.99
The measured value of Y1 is 1.02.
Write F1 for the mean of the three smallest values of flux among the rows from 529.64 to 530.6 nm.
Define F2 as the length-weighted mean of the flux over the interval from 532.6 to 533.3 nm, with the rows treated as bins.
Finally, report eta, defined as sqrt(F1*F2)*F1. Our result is 91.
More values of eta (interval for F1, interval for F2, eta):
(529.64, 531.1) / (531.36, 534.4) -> 92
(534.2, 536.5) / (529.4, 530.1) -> 86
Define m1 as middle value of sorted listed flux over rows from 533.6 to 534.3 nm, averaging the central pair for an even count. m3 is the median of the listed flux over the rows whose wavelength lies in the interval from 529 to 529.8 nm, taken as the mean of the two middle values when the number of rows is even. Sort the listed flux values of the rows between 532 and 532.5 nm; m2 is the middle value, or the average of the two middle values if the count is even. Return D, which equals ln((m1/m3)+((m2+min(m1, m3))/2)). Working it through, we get 2.43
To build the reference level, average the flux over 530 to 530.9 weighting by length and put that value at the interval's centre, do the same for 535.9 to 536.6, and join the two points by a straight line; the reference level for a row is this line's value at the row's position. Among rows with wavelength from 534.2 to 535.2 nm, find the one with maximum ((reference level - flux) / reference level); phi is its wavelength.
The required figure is 534.238 nm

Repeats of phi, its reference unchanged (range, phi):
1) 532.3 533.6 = 533.132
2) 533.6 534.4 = 534.238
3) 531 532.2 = 531.661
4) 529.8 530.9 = 529.828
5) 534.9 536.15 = 535.100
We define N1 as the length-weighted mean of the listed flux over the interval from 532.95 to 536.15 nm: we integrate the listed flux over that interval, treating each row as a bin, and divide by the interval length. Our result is 10.0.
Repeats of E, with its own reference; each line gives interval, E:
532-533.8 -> 532.151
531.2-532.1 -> 531.294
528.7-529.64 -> 529.218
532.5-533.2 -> 532.519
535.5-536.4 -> 536.334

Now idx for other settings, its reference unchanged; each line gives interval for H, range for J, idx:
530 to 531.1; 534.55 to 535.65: 3.80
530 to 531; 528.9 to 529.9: 1.10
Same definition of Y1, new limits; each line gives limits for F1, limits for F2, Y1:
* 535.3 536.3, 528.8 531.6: 1.02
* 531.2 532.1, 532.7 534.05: 1.04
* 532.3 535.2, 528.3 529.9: 1.01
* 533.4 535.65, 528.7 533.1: 0.98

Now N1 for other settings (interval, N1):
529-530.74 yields 10.1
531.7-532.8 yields 10.3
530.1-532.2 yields 10.6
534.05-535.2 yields 9.7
